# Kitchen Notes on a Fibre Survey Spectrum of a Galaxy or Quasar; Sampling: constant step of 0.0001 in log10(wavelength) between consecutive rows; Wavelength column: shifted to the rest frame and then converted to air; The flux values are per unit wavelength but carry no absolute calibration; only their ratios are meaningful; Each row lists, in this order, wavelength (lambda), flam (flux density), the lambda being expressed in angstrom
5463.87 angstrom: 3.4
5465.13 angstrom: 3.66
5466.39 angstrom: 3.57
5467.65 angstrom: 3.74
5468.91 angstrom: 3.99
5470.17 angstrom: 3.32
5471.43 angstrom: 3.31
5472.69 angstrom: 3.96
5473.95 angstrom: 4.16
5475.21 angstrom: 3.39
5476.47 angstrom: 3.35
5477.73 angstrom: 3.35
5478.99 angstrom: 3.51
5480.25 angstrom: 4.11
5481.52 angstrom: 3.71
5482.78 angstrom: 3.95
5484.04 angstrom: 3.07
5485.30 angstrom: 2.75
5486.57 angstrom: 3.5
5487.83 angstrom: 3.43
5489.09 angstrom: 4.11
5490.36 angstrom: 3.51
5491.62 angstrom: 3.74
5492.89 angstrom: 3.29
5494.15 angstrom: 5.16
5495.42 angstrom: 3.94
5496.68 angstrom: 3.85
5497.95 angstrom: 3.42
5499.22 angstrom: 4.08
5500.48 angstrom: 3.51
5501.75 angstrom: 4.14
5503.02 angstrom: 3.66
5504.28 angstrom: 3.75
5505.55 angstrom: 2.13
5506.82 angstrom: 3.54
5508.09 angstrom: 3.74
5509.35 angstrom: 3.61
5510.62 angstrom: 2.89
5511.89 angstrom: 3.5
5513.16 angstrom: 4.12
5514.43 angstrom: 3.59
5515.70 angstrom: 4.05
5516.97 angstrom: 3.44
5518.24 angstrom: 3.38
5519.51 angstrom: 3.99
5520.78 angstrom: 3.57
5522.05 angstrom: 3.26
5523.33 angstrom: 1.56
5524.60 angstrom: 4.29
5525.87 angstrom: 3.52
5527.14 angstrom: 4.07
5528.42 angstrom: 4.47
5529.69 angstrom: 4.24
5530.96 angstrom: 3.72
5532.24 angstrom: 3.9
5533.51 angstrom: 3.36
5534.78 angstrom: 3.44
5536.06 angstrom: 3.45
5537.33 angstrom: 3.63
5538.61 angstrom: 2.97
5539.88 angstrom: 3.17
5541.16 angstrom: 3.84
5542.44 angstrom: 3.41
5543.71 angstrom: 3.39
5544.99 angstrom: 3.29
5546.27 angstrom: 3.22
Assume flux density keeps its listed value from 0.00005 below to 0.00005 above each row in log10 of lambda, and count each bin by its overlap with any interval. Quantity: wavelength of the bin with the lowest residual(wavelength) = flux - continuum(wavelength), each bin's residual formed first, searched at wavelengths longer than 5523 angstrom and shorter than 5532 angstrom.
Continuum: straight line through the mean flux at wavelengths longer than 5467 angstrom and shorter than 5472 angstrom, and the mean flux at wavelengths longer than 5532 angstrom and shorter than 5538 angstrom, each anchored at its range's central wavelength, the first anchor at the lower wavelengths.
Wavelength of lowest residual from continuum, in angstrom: 5523.33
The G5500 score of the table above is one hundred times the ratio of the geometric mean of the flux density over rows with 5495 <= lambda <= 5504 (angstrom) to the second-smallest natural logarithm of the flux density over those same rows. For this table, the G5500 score 302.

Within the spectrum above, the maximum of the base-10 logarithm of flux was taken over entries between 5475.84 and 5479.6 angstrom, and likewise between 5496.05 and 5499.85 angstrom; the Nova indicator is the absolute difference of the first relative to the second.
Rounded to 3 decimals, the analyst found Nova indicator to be 0.065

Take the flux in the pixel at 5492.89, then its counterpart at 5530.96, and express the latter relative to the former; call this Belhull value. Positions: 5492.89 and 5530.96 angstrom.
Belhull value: 1.13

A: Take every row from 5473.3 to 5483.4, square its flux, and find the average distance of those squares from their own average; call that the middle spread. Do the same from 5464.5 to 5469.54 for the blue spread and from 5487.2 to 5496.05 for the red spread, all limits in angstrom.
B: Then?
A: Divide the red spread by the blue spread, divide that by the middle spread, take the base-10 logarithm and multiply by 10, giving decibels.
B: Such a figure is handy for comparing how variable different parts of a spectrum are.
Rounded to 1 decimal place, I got 2.5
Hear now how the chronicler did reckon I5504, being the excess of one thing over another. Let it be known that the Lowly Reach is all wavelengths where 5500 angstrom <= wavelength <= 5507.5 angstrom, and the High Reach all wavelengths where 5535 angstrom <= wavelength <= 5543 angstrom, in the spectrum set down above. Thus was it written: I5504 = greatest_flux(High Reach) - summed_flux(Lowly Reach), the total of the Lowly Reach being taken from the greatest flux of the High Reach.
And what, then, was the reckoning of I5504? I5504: -16.9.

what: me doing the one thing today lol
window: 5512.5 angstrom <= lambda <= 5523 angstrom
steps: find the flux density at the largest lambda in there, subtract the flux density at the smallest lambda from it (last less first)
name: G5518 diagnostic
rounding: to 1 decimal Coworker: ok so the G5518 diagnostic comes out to -0.9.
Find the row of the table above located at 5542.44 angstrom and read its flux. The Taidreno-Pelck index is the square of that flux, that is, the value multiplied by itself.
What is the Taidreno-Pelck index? 11.6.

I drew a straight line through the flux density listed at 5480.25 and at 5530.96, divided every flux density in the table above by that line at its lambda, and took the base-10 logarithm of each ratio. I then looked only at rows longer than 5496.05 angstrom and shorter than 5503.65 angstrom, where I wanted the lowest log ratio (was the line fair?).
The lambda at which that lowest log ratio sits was 5497.95 angstrom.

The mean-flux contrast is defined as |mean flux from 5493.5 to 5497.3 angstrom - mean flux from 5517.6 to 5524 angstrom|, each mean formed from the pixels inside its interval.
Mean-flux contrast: 1.2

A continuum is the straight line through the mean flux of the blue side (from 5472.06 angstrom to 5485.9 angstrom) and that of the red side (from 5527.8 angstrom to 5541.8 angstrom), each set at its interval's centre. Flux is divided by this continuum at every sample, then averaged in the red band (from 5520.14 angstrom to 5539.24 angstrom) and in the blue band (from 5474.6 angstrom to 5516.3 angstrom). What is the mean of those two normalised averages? 0.99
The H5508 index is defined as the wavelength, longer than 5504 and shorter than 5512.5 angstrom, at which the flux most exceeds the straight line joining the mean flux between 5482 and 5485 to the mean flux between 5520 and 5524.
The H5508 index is 5508.09 angstrom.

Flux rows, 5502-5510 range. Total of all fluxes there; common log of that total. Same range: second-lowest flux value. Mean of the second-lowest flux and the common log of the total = 2.43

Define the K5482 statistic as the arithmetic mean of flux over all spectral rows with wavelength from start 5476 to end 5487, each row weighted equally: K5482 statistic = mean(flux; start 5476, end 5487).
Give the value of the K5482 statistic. 3.48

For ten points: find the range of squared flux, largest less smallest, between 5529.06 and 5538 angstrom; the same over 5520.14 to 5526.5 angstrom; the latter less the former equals 9.3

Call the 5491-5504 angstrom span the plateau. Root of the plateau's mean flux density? 1.97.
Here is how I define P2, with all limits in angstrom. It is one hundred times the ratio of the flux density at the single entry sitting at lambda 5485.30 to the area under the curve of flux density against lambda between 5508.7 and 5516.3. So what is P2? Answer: 10.0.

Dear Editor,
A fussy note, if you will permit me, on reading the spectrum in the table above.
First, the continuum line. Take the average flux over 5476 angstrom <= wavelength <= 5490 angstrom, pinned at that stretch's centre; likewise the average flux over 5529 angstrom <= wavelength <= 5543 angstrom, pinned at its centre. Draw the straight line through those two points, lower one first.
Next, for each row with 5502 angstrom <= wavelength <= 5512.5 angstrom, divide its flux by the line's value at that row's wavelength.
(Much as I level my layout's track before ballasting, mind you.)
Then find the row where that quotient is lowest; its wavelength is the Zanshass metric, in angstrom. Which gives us 5505.55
